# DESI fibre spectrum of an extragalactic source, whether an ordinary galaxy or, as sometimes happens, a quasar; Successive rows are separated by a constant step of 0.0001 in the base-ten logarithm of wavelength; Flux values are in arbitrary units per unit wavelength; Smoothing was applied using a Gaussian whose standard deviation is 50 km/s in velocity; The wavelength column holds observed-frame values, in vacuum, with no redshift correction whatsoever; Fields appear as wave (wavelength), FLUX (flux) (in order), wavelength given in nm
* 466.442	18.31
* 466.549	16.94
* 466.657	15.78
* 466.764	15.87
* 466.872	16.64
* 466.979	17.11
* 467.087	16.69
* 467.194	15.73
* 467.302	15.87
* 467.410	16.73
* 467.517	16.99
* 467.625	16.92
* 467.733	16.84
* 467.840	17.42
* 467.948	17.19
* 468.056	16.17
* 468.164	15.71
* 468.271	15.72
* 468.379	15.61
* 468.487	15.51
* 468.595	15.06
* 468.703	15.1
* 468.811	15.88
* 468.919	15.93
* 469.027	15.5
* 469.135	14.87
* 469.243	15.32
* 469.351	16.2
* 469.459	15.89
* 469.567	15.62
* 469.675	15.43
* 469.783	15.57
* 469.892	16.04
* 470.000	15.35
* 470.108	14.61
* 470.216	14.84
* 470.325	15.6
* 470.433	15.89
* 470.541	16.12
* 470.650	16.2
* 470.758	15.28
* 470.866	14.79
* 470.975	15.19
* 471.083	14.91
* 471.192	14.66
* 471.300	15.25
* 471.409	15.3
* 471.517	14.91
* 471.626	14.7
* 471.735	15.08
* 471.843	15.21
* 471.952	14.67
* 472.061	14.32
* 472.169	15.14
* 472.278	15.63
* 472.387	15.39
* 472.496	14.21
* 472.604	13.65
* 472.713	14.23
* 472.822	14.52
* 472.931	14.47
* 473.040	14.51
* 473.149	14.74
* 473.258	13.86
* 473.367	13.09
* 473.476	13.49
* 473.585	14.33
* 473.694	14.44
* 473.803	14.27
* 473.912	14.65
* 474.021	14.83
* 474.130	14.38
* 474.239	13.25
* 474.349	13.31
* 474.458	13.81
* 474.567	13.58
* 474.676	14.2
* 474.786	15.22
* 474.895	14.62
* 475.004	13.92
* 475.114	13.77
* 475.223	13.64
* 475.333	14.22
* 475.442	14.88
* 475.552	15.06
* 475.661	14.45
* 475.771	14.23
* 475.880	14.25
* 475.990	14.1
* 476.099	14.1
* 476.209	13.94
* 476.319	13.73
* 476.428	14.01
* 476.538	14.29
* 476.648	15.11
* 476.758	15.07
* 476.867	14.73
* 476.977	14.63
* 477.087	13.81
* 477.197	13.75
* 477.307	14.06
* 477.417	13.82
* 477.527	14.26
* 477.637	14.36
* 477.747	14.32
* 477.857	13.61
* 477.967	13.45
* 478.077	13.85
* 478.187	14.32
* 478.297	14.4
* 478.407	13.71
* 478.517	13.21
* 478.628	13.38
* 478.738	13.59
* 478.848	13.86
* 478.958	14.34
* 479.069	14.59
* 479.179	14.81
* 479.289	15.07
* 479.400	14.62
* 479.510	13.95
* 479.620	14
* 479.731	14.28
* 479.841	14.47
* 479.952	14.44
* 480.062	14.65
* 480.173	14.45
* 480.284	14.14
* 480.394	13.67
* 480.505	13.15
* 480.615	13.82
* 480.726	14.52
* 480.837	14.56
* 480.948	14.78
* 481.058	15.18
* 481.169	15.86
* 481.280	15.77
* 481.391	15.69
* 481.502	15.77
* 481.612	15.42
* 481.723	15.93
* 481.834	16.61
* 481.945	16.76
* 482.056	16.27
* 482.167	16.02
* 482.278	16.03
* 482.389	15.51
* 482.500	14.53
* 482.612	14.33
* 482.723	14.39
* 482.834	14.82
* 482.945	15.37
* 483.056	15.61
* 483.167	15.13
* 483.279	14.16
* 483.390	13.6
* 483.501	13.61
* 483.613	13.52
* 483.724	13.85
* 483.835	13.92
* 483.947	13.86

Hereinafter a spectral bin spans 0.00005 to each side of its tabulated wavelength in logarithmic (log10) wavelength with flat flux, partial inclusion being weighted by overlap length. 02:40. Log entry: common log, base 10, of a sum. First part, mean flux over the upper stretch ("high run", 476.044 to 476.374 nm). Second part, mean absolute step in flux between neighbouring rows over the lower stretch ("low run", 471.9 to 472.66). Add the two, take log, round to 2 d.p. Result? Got 1.16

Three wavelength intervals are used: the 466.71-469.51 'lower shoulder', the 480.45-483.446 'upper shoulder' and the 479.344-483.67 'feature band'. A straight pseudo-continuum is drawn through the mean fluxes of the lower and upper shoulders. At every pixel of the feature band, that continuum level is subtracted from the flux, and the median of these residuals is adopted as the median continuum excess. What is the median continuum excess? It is -0.65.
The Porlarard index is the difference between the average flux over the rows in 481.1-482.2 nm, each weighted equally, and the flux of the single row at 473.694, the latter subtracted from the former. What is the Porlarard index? 1.6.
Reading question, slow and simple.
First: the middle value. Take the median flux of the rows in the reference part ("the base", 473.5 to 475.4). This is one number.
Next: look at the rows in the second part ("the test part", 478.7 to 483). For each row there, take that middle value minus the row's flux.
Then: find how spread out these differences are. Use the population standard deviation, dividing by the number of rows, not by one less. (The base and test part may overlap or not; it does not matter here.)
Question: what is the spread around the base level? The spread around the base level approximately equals 0.87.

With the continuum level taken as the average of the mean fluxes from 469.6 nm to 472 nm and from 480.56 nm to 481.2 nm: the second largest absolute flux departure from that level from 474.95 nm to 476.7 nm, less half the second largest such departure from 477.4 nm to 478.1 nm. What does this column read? 0.6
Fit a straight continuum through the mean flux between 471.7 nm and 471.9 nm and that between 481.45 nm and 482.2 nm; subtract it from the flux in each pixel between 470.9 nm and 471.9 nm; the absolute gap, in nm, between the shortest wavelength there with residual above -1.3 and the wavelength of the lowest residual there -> 0.65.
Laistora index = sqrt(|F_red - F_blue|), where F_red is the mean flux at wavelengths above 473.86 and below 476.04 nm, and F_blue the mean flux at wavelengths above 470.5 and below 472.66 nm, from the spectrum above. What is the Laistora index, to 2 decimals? 0.90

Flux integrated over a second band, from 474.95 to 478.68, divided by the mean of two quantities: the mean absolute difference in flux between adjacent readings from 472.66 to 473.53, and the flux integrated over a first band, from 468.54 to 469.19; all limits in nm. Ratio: 10.2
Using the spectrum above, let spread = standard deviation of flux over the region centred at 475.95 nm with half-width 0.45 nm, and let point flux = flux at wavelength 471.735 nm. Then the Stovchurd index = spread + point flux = 15.5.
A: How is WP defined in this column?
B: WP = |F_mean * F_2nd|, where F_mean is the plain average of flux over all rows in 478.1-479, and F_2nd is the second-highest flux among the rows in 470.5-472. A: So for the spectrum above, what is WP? 223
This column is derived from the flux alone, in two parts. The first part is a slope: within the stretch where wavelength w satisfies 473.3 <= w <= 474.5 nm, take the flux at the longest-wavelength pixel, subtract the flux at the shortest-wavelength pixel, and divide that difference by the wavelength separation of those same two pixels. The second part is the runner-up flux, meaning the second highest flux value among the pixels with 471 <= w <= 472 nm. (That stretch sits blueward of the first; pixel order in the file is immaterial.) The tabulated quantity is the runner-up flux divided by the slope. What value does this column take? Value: 23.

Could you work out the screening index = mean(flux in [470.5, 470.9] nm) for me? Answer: 15.6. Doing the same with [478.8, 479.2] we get 14.4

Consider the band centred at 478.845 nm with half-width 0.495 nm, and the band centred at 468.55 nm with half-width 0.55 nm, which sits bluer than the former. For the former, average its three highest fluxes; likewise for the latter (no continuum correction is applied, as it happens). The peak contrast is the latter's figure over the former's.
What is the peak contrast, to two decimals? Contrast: 1.08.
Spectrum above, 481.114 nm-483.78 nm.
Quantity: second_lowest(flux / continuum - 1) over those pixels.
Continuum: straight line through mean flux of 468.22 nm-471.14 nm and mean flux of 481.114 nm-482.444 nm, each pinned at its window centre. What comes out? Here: -0.15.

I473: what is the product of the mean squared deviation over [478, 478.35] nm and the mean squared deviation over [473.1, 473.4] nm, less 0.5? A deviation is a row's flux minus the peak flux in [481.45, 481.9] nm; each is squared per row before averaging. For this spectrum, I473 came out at 46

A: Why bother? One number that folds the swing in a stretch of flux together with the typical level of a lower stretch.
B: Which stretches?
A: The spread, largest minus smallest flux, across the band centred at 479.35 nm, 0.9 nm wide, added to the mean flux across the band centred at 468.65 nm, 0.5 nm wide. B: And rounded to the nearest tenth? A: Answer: 16.5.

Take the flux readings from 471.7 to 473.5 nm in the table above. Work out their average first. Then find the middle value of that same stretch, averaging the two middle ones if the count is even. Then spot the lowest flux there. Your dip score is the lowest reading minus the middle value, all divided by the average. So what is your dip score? -0.098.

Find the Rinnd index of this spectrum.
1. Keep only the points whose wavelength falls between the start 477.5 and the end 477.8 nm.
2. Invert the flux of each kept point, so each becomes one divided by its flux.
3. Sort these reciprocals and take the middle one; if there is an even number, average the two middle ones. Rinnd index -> 0.0698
